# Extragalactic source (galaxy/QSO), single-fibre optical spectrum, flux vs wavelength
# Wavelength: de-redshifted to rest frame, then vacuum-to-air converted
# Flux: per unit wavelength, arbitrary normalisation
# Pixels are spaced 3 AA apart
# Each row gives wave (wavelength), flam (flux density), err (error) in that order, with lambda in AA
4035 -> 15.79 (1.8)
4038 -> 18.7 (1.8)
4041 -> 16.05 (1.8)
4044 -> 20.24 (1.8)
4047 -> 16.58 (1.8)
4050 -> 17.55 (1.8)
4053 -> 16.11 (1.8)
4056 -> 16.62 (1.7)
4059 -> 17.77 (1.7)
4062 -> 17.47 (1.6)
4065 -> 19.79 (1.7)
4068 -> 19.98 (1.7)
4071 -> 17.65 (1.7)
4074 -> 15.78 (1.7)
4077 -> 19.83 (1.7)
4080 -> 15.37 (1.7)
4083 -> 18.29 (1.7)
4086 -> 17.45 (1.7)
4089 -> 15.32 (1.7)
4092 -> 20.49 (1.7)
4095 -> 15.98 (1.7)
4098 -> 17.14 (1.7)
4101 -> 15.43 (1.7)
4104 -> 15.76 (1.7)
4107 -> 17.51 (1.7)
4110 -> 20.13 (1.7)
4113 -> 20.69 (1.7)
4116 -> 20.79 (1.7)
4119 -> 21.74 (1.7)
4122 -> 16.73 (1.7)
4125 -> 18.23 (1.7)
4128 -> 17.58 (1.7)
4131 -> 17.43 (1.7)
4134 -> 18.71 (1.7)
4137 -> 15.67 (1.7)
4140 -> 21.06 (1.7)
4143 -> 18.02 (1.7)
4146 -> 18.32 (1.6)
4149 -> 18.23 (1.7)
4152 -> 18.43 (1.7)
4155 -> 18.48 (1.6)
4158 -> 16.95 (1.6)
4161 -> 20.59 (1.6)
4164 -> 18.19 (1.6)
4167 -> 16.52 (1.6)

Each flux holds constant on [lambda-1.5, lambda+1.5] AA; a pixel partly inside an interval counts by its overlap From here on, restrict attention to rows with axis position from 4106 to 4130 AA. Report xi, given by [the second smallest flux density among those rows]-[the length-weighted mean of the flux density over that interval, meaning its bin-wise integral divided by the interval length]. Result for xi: -1.7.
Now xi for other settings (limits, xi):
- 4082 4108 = -1.6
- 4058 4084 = -2.2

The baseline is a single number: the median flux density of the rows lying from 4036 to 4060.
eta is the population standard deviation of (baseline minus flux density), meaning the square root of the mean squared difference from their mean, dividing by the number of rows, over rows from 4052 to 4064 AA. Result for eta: 0.66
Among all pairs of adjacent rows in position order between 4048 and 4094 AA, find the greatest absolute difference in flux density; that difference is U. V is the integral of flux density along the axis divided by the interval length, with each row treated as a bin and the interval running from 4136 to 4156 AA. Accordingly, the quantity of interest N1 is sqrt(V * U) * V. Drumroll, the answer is 179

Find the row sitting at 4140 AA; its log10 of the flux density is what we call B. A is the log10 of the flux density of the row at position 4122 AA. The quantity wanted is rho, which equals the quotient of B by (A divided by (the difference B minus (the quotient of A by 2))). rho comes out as 0.77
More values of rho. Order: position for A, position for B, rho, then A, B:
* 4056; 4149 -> 0.67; 1.22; 1.26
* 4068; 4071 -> 0.57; 1.30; 1.25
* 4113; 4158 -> 0.53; 1.32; 1.23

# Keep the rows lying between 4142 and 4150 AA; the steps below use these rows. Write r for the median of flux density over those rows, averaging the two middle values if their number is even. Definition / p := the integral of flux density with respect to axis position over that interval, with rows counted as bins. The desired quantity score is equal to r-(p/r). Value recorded 10.2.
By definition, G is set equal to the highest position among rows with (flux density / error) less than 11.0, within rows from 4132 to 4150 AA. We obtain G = 4149 AA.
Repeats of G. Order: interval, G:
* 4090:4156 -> 4152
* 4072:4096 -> 4095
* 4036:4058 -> 4056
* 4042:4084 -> 4083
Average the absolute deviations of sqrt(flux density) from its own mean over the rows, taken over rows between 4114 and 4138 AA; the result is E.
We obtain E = 0.178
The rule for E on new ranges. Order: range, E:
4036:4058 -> 0.145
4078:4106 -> 0.165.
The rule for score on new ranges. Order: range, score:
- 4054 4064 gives 7.5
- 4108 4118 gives 10.8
